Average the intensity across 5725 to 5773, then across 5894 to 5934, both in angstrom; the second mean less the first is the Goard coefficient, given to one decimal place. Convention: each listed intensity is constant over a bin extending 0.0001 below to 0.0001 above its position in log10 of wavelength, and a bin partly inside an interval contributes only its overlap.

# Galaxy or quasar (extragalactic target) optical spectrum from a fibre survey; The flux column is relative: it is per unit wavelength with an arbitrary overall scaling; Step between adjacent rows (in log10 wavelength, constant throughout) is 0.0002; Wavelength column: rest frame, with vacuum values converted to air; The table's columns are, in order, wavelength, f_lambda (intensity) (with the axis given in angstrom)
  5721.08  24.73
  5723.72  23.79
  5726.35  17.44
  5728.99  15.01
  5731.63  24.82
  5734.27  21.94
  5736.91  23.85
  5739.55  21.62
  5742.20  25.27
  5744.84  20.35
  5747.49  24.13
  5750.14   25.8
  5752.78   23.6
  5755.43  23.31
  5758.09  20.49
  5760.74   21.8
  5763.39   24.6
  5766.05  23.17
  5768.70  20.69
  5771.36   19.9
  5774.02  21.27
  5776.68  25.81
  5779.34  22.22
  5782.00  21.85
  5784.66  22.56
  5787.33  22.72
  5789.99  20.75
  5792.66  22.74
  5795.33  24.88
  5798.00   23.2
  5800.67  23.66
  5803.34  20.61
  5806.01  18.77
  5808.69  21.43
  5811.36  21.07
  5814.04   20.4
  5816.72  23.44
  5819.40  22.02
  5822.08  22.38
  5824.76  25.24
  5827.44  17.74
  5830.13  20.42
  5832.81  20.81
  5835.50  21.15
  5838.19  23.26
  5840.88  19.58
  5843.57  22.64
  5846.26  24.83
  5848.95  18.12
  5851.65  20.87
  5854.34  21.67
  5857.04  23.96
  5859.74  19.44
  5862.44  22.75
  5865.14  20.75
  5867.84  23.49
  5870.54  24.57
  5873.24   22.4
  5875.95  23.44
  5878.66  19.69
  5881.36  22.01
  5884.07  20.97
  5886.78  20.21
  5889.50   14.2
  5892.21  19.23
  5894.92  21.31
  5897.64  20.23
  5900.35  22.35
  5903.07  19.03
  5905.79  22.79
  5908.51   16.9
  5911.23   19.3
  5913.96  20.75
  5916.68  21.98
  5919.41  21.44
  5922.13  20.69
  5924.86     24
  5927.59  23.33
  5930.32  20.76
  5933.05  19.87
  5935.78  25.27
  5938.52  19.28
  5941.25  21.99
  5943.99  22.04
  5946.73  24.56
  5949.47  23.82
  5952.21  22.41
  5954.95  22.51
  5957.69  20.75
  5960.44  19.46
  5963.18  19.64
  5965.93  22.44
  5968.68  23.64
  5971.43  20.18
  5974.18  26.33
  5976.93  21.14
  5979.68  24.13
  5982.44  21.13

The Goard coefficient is -1.1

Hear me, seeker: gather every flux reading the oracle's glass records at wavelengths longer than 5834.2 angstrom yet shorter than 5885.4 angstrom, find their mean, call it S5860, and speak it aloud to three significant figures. 21.9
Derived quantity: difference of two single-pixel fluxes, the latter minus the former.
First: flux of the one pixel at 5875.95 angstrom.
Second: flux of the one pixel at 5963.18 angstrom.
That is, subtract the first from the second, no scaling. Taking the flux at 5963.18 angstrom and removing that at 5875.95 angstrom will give -4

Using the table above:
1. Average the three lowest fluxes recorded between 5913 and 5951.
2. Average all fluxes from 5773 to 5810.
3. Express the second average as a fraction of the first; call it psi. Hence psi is 1.12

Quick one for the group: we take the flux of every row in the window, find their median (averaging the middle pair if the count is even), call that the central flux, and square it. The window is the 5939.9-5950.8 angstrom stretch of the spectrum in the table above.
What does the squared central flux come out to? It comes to 526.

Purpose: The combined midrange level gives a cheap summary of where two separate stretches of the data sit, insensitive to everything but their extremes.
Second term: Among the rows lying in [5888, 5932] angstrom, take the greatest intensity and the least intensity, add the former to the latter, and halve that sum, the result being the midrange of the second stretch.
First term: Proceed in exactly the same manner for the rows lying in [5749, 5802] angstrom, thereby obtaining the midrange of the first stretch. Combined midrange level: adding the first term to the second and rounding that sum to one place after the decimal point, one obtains 42.0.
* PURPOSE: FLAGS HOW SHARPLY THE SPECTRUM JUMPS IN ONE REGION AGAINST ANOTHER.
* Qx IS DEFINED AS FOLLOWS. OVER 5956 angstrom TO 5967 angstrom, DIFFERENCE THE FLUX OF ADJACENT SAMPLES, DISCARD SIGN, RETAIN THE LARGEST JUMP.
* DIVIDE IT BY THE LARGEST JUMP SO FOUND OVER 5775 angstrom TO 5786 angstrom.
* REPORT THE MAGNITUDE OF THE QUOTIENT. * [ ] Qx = 0.78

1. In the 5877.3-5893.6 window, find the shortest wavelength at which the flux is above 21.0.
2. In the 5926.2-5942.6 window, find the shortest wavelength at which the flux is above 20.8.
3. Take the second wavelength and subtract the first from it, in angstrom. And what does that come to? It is 46.2 angstrom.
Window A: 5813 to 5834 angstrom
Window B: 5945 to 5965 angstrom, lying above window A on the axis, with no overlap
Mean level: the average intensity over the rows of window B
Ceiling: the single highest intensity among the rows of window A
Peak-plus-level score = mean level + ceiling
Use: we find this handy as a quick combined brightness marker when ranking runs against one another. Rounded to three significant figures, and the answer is 47.1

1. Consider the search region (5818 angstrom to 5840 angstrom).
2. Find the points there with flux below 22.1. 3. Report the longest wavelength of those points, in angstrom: 5835.50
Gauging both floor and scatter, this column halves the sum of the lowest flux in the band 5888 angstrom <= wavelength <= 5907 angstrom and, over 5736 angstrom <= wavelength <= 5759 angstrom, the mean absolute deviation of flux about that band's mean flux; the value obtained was 7.9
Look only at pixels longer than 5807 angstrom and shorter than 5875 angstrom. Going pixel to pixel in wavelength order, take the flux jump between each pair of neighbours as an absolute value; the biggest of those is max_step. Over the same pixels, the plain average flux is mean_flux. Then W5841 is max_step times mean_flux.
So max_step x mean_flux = 163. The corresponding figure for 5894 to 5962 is 129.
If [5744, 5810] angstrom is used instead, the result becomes 102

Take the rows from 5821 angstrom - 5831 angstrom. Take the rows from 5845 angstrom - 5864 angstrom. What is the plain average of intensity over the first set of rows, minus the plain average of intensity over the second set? -0.2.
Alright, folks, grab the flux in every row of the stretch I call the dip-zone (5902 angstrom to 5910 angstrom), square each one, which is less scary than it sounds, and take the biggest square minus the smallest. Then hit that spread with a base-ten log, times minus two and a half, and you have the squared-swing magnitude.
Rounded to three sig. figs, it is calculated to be -5.92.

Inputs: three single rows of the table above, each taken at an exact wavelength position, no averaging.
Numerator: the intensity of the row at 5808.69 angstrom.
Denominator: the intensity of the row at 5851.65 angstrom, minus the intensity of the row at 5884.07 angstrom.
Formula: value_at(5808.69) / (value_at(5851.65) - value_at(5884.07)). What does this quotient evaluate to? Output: -214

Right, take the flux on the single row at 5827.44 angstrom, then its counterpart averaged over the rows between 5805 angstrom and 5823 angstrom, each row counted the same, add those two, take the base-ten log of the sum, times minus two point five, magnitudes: -3.98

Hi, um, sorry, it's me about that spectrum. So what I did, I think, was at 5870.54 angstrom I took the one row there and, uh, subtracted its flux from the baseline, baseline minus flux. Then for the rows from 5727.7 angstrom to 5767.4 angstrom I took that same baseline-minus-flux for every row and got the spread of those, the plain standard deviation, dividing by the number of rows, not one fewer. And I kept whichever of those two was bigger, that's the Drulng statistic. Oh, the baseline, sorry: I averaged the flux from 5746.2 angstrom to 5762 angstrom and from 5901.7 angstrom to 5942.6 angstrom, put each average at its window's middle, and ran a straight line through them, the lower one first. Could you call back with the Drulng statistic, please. 2.64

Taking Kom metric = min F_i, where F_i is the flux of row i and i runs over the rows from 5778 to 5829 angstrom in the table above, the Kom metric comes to 17.74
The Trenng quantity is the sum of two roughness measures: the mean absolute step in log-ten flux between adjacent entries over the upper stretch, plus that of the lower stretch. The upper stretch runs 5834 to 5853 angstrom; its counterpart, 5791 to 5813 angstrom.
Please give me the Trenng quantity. 0.104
